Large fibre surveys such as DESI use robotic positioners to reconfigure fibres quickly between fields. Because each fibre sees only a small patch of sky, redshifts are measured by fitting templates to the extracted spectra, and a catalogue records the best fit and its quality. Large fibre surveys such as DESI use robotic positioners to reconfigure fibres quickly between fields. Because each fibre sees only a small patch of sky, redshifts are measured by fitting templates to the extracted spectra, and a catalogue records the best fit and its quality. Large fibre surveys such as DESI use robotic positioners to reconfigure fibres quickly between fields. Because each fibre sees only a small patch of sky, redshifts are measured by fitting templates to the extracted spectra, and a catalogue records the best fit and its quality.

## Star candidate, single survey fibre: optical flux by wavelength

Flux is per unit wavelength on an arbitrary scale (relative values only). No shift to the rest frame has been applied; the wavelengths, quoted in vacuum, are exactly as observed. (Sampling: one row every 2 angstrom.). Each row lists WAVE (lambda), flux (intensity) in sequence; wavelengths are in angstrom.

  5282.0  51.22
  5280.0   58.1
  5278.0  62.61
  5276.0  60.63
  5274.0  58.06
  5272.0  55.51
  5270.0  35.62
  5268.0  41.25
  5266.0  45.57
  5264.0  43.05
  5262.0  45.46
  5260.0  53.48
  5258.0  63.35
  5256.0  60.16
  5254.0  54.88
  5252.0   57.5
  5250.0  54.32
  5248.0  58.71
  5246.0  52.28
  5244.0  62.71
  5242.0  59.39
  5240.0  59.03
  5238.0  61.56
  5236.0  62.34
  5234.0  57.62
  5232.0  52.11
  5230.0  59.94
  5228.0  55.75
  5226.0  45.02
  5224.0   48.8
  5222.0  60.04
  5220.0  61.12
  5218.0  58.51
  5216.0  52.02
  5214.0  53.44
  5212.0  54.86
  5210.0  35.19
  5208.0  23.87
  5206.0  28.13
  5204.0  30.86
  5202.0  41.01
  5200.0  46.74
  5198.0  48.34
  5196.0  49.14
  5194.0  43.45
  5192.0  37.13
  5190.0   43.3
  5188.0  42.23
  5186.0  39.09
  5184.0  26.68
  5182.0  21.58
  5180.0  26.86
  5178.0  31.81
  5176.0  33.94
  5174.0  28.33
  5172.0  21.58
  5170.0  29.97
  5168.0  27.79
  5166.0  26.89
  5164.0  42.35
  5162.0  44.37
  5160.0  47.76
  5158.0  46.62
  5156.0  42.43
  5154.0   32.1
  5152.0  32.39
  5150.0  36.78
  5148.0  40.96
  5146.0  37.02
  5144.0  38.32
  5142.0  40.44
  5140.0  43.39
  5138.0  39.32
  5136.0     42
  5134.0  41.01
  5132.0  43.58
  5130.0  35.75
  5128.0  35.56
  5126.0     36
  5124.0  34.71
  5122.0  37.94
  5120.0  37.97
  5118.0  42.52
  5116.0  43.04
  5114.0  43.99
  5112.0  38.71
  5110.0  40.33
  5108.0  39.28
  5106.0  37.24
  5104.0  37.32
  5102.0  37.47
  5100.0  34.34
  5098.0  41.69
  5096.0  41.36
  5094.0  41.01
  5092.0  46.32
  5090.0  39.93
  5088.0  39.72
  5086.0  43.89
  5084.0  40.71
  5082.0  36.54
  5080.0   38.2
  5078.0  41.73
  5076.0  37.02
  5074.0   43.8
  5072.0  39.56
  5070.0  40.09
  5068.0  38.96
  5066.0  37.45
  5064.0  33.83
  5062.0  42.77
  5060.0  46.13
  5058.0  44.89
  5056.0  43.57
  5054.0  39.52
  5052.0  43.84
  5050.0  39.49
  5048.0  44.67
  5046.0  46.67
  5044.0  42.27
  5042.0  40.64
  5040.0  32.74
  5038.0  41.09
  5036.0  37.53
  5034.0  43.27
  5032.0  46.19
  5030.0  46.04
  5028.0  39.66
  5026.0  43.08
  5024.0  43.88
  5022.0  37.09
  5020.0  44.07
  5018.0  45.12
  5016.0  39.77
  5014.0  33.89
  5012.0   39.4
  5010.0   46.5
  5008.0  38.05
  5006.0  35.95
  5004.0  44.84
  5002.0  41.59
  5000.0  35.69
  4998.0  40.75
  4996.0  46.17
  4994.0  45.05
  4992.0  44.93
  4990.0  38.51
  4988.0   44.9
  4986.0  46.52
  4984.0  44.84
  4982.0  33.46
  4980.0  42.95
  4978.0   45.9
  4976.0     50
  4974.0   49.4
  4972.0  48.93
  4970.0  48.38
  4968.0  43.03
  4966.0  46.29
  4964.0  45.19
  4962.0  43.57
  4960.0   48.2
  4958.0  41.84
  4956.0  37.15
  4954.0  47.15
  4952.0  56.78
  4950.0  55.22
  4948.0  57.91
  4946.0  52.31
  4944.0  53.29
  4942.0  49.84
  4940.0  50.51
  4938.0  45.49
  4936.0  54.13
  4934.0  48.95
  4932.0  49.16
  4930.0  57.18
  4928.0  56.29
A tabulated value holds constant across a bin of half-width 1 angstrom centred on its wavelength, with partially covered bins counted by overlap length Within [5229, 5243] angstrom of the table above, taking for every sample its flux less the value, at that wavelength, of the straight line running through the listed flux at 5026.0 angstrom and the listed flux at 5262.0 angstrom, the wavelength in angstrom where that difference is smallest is 5232.0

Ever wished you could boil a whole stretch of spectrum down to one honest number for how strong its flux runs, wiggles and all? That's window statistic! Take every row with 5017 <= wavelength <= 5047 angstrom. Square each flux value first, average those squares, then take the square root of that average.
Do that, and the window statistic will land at 42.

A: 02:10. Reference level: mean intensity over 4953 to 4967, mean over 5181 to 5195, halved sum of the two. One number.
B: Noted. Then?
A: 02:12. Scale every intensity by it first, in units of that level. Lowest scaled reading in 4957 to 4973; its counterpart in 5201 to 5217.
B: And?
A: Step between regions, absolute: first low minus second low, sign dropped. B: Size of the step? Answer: 0.45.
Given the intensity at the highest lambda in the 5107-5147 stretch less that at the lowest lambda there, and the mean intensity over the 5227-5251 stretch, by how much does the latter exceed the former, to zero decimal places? 60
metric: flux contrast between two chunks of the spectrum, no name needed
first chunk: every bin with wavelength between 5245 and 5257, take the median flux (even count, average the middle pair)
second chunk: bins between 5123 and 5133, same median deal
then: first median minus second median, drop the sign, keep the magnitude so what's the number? 20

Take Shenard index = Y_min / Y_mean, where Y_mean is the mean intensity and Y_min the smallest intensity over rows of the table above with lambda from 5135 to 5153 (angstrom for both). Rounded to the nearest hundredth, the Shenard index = 0.83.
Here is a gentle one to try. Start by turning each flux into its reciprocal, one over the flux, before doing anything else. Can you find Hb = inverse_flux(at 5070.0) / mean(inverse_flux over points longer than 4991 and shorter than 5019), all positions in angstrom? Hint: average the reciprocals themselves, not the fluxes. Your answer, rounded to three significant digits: 1.02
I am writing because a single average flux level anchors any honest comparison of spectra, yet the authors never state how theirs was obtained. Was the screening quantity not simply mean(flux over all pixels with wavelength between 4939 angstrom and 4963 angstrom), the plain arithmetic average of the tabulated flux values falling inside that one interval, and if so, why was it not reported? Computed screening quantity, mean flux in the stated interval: 49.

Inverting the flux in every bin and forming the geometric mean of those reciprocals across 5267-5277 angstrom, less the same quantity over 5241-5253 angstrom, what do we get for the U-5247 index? 0.003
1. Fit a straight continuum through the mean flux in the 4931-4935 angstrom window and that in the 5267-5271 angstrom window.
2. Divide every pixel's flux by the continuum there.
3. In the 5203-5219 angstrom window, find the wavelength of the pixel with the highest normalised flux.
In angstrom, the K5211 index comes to 5218.0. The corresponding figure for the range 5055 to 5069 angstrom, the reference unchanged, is 5060.0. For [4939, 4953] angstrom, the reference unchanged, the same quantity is 4948.0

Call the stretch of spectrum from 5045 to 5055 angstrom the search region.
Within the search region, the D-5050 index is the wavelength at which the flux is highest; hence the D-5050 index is 5046.0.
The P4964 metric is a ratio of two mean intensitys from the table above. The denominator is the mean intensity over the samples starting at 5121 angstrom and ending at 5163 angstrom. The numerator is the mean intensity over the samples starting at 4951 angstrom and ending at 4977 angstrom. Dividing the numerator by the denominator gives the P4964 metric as 1.18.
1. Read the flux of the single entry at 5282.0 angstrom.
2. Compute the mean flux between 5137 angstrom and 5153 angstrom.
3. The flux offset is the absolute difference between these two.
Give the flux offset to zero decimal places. 13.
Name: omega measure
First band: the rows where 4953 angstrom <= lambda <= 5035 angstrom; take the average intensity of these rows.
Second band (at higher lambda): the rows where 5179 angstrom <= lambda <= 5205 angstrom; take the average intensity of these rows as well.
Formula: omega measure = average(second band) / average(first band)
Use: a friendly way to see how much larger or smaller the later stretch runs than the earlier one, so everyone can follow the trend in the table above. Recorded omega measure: 0.89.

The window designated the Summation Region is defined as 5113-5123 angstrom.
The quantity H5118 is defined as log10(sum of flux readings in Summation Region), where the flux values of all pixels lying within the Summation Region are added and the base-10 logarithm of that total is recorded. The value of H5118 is 2.31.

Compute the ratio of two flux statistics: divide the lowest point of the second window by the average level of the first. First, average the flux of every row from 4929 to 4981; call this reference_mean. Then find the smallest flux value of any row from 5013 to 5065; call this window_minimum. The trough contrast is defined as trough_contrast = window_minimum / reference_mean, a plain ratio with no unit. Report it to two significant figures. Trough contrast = 0.67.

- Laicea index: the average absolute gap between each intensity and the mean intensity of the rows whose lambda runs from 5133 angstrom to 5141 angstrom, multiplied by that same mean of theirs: 52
